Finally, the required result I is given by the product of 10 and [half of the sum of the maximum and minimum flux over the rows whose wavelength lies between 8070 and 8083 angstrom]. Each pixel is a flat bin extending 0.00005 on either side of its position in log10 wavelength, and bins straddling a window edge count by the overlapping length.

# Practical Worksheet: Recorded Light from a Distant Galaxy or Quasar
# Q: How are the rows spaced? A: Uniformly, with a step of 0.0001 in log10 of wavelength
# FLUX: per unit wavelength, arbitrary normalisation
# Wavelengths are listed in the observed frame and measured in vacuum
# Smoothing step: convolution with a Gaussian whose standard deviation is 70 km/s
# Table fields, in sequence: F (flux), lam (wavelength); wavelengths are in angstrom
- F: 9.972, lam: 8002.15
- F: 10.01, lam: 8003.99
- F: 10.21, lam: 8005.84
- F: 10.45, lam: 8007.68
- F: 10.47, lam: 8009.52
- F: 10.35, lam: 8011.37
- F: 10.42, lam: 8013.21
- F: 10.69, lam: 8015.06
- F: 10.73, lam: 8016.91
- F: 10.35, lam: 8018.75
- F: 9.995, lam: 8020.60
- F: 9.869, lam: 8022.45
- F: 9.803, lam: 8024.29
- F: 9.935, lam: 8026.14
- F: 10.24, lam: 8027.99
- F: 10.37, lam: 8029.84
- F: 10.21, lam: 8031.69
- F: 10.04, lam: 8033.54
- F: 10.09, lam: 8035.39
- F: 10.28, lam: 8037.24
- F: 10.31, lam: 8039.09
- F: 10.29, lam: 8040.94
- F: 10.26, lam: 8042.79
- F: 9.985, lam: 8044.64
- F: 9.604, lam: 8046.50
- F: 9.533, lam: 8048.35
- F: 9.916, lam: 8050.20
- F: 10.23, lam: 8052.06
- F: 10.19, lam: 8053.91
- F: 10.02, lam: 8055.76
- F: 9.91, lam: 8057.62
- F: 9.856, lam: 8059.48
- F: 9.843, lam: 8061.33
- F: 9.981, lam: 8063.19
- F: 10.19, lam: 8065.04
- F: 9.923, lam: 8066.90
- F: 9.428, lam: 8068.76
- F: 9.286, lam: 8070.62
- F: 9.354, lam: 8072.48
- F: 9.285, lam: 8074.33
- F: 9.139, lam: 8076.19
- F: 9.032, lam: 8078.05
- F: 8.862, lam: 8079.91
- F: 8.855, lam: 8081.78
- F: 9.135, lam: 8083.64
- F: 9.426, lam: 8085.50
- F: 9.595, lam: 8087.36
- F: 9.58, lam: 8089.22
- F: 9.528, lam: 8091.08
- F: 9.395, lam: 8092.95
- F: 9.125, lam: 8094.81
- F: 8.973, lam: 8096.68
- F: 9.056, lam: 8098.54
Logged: 91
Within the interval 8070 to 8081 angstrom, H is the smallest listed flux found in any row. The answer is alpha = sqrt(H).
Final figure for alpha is 2.98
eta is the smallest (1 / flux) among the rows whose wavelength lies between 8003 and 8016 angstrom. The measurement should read 0.094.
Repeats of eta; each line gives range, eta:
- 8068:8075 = 0.106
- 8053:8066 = 0.098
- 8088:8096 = 0.104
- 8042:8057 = 0.097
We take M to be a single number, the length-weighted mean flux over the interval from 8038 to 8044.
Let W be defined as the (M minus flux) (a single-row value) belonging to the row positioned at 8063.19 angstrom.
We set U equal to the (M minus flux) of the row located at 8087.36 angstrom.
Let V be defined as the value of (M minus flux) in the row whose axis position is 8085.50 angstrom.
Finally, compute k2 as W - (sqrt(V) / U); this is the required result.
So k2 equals -1.0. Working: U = 0.7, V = 0.9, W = 0.3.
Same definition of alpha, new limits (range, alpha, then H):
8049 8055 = 3.15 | 9.916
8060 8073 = 3.05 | 9.286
